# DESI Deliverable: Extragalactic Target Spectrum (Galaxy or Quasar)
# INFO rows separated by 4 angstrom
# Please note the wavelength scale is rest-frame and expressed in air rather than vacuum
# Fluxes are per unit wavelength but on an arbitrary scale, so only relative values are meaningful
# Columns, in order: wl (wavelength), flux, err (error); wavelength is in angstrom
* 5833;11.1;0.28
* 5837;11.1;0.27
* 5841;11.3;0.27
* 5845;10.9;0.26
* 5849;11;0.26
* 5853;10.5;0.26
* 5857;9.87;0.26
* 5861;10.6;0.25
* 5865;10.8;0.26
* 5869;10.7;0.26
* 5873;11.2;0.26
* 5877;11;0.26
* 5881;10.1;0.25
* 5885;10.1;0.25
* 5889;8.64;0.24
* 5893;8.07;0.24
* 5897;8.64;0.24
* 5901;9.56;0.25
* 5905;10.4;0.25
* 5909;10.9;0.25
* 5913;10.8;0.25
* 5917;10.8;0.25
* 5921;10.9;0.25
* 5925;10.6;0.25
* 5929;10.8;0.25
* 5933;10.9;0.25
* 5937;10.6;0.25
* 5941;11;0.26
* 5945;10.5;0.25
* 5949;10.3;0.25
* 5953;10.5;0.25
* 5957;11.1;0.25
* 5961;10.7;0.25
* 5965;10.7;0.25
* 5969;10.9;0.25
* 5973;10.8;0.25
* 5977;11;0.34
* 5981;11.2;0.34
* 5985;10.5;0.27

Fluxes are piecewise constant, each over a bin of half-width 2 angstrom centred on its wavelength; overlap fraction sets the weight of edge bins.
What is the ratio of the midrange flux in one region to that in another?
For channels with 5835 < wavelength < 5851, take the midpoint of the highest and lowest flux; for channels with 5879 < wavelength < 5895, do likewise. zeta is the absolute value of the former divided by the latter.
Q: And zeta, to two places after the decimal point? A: 1.22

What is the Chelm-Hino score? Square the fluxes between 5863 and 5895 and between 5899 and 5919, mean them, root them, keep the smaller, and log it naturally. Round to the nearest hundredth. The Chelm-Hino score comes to 2.32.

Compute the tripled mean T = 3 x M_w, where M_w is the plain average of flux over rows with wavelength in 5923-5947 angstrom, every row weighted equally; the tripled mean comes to 32.2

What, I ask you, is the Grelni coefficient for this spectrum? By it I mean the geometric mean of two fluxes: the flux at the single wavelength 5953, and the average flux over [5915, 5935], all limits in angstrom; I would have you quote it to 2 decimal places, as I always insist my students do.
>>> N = 10.65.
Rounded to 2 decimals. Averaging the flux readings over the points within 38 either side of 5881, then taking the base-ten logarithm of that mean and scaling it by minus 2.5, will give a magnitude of -2.53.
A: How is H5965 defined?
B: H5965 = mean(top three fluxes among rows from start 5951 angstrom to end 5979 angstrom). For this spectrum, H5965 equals 11.0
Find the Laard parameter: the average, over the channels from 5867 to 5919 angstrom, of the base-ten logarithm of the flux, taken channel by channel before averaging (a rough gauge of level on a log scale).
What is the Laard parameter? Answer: 1.00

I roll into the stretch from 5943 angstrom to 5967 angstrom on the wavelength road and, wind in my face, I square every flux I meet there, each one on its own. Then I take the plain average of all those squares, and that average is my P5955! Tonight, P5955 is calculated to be 113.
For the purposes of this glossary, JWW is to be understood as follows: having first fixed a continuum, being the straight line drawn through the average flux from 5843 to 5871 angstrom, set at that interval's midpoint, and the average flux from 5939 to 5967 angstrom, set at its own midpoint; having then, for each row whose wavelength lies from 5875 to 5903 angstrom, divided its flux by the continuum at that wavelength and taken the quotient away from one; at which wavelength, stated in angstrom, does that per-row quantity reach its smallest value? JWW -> 5877 angstrom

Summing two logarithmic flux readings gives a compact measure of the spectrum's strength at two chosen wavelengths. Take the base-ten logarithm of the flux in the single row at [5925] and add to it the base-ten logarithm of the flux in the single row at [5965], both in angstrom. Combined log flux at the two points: 2.05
